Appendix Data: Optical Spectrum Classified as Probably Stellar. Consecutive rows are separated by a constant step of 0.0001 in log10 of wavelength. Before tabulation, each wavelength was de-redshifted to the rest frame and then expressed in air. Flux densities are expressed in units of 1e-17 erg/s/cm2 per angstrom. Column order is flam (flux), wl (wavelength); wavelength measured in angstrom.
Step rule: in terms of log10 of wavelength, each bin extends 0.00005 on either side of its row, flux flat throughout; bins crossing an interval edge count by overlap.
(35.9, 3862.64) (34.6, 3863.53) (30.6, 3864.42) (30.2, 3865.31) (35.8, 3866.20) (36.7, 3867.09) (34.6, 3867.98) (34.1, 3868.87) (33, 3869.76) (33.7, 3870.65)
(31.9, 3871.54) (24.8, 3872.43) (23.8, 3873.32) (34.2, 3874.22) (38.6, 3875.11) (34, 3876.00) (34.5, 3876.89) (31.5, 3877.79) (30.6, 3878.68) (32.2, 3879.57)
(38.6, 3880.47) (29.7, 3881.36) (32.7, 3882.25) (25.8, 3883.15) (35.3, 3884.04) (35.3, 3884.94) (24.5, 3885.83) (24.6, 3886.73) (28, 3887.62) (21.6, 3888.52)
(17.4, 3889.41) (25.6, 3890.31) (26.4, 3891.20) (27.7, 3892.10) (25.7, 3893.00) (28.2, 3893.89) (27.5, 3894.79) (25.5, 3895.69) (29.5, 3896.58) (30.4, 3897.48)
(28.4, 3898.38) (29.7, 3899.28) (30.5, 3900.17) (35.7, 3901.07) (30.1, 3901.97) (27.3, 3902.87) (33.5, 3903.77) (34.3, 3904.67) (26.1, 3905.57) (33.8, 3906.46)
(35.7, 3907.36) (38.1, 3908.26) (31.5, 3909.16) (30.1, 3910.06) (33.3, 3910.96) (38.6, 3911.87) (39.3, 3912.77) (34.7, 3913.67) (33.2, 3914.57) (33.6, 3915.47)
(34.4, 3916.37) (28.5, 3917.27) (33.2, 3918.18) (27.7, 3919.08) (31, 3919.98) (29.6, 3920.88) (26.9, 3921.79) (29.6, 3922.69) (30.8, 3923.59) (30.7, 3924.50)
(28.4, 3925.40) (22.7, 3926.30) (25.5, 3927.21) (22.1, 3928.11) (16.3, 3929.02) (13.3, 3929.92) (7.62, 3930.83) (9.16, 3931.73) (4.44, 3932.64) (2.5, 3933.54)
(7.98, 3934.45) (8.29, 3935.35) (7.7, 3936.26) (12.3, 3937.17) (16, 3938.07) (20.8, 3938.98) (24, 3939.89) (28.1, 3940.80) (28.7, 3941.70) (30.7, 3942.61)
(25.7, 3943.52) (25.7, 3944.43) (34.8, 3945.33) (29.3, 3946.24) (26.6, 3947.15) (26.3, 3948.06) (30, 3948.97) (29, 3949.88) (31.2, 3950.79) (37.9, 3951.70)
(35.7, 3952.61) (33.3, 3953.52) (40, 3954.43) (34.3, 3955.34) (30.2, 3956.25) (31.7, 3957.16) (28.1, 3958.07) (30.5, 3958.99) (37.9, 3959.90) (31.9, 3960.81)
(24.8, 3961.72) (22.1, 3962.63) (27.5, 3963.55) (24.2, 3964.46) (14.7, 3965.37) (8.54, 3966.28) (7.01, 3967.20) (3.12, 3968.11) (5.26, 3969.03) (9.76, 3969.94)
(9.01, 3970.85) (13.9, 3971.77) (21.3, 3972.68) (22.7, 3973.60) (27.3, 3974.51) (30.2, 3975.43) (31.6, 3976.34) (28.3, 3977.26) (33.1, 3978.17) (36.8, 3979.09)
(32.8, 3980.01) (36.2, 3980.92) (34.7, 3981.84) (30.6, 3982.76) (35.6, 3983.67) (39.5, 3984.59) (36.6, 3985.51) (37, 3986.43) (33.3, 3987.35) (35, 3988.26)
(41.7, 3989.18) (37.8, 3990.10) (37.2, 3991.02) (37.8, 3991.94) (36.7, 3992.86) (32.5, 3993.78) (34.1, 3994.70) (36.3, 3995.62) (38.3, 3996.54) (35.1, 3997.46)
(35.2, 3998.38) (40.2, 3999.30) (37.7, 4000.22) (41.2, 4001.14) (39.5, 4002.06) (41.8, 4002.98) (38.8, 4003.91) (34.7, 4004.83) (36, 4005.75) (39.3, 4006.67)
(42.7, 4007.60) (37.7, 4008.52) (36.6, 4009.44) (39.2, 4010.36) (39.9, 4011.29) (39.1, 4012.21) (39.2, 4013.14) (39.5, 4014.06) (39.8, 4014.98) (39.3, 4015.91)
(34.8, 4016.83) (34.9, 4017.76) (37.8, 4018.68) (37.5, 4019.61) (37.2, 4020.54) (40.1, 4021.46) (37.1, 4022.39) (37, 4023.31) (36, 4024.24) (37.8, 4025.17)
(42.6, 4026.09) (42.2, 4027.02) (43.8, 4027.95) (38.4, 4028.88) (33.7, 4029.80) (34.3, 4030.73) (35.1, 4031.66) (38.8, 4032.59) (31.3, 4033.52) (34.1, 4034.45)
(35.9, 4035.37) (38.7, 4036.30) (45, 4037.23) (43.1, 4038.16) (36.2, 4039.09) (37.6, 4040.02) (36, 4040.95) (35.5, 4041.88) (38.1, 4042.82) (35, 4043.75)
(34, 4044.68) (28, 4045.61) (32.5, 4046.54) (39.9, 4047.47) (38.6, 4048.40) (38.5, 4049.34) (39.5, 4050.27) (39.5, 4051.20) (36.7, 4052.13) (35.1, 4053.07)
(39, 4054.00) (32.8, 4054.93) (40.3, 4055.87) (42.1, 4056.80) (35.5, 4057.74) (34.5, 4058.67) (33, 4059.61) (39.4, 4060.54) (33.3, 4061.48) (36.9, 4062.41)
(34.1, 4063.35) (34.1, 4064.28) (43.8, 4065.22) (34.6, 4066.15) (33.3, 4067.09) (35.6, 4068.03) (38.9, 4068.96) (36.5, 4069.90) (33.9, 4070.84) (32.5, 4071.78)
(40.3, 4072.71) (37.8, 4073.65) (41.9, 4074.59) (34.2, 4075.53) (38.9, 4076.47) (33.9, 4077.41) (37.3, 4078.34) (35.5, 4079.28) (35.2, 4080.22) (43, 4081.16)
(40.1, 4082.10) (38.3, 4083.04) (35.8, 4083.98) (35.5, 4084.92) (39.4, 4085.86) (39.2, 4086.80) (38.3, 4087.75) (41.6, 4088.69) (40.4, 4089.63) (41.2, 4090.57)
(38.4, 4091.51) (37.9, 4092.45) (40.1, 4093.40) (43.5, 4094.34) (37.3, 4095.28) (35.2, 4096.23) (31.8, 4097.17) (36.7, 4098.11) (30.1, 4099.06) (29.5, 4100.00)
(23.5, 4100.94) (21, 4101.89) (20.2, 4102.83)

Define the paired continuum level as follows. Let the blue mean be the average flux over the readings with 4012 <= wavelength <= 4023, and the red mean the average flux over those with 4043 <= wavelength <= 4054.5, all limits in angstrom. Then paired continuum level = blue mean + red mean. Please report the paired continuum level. 74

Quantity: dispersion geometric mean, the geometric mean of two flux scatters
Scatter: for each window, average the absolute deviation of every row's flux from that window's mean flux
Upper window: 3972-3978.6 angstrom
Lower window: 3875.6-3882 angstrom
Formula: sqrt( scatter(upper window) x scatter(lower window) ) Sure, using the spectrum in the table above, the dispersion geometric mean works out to 2.8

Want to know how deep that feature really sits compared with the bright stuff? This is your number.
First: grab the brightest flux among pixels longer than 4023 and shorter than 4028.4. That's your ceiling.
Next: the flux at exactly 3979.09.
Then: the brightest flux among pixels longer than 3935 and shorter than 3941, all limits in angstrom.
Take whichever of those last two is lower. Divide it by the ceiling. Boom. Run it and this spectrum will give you 0.64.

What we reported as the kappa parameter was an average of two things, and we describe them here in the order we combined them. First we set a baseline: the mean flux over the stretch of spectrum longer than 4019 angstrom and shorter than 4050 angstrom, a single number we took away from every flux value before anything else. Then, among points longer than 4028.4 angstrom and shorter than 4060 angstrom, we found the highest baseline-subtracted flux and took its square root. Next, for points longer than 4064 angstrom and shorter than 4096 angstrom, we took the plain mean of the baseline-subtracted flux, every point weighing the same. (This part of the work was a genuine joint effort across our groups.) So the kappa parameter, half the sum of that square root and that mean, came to 1.70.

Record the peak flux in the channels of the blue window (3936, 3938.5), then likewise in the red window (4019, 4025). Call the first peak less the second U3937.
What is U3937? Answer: -24.1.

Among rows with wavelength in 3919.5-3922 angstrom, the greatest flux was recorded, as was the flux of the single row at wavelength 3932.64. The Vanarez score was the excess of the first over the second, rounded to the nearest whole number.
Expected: 27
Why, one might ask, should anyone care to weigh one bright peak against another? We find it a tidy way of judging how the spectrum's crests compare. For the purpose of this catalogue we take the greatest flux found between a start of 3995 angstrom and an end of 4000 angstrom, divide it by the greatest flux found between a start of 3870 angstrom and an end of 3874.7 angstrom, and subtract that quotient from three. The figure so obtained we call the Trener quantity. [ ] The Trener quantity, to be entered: 1.82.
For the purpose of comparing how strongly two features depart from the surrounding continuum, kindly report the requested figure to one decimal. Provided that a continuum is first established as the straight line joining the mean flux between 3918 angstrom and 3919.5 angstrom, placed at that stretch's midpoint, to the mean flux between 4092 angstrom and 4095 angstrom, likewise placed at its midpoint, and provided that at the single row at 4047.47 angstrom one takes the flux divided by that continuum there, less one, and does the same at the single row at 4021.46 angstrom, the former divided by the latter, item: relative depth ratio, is 0.5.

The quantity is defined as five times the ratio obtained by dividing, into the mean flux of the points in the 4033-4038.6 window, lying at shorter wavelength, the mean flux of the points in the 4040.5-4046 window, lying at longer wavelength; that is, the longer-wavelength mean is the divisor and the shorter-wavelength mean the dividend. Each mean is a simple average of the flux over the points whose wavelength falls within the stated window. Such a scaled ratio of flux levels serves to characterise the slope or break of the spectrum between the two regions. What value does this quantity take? 5.5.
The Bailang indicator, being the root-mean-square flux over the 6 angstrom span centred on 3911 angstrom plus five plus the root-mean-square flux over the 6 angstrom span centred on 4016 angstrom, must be 78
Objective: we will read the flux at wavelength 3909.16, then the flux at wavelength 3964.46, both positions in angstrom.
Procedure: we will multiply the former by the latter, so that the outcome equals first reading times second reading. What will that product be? 762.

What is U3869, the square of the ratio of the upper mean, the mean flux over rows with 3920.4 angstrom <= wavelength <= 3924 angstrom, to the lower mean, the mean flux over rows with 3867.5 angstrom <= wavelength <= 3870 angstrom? 0.74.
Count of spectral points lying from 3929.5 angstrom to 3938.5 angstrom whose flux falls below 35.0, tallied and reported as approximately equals 10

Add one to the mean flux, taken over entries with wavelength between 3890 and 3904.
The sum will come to 30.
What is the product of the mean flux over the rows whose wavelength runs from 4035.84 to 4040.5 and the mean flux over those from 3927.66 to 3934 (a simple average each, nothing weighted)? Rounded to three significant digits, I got 432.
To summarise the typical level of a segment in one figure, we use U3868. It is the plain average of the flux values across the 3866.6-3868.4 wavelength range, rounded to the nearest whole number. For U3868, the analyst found 36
